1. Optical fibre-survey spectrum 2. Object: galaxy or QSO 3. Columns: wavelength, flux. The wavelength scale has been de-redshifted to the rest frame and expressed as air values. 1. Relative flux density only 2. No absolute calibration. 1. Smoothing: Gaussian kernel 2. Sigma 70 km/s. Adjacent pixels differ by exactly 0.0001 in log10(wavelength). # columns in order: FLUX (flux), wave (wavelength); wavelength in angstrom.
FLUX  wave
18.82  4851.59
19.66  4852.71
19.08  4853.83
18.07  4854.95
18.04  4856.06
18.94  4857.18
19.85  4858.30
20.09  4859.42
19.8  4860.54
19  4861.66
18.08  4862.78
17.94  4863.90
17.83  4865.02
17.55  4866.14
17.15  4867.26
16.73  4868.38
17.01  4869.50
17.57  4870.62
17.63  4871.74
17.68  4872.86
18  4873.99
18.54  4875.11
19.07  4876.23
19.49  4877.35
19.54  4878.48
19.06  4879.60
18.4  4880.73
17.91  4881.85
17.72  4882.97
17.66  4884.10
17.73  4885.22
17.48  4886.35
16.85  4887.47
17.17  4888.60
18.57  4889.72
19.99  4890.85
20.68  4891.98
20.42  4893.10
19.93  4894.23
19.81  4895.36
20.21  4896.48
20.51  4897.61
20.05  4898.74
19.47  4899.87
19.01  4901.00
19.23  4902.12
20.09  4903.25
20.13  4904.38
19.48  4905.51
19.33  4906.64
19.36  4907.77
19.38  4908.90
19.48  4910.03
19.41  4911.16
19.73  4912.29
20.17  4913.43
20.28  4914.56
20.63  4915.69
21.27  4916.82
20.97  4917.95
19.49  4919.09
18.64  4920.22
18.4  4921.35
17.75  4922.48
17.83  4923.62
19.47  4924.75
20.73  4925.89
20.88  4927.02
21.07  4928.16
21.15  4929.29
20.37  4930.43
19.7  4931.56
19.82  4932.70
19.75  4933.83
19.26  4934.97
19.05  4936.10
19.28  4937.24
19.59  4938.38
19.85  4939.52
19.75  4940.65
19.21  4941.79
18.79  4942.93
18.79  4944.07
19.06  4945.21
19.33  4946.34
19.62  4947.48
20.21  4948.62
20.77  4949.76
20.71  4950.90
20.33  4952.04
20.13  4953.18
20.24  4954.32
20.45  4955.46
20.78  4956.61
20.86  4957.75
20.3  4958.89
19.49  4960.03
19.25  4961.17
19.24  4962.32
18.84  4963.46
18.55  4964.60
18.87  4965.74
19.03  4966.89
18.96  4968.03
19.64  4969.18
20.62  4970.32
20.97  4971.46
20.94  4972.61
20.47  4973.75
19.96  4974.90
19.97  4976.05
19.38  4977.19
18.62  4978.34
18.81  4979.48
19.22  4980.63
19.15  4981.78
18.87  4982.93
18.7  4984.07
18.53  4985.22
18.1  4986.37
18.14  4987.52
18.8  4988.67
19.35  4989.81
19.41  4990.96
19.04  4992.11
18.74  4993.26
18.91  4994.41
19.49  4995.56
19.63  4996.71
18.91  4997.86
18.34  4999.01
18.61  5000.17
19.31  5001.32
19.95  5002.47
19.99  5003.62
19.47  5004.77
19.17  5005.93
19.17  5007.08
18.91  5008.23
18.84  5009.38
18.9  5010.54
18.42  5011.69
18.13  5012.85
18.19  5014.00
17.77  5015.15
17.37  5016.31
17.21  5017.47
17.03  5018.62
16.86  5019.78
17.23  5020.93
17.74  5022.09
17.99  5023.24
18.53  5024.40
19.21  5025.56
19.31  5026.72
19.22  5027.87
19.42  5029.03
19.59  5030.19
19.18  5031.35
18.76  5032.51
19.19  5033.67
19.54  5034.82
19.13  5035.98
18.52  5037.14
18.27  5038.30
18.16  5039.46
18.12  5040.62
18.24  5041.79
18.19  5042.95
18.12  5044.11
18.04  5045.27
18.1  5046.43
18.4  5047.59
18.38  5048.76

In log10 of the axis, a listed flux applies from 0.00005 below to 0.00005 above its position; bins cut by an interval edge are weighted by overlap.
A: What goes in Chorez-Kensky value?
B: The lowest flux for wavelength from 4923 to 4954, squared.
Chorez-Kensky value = 318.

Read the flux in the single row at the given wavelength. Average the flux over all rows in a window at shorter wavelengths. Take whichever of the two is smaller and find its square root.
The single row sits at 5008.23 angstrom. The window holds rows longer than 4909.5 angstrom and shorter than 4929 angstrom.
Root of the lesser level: 4.35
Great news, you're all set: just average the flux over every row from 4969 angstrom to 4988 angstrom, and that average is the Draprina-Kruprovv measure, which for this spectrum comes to 19.4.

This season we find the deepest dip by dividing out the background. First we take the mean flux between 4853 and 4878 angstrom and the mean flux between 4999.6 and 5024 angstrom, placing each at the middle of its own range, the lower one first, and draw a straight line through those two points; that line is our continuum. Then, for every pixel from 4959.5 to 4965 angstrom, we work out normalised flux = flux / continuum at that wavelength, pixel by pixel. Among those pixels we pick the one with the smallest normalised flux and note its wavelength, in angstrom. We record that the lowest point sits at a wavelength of 4964.60 angstrom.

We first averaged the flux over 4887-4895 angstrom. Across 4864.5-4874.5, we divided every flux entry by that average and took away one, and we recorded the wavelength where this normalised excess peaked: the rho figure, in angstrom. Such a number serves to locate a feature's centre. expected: 4873.99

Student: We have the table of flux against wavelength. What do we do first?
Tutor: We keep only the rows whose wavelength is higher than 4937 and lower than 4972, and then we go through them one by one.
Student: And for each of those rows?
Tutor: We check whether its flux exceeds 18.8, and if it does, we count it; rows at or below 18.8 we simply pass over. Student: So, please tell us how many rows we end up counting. 28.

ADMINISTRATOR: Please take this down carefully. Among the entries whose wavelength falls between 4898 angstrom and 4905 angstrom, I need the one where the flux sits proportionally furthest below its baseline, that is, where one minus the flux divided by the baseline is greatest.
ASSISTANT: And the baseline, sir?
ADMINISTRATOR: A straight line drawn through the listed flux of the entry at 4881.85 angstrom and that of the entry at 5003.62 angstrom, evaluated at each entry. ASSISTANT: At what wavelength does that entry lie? 4901.00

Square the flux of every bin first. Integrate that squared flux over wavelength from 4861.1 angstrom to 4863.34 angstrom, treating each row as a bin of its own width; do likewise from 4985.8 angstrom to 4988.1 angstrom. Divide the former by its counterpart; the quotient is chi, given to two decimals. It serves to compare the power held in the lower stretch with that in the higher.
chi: 1.02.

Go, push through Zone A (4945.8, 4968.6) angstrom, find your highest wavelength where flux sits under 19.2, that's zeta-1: 4968.03 angstrom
